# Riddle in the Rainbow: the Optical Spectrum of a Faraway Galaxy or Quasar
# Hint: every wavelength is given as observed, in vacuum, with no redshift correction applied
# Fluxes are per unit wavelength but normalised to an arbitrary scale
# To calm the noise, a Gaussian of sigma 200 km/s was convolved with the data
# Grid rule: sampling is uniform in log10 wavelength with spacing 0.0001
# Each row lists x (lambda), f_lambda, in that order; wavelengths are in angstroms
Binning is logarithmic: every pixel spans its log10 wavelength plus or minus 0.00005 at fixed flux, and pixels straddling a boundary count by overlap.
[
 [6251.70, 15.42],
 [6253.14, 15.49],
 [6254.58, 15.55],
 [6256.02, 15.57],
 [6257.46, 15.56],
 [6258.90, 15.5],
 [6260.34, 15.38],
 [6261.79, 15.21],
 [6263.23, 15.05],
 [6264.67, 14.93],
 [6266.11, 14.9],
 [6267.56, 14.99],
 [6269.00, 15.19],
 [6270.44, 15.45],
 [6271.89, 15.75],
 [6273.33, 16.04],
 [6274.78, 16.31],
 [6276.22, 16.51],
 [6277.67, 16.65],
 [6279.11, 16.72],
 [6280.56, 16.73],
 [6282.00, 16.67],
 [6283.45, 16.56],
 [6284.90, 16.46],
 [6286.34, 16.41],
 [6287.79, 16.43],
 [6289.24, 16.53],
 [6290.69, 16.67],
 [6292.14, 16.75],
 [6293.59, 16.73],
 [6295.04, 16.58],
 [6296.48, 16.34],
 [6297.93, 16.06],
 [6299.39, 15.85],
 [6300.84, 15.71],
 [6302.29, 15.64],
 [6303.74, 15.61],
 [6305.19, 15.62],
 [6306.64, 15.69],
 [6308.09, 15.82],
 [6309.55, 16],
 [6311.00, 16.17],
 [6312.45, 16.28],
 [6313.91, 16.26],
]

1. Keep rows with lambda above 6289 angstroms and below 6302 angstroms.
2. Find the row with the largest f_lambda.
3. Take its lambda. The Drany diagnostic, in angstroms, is 6292.14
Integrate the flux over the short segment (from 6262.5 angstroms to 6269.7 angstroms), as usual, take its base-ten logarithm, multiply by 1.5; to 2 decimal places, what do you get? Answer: 3.05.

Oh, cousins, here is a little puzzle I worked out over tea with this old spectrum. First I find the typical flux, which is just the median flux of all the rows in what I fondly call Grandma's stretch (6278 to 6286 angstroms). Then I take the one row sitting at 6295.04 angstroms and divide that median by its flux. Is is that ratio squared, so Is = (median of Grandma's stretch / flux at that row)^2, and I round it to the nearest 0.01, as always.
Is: 1.01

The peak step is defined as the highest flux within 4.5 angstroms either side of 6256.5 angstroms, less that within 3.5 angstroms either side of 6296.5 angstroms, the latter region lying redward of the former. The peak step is -1.2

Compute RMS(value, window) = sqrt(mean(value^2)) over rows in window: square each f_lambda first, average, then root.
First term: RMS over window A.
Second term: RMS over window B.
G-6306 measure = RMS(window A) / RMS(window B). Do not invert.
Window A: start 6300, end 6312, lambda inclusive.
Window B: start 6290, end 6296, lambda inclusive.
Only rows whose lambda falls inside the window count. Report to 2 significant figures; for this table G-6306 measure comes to 0.95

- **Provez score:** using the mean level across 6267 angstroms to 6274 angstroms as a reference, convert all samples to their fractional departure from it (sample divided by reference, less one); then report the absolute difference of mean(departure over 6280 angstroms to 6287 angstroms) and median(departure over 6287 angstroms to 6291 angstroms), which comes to 0.00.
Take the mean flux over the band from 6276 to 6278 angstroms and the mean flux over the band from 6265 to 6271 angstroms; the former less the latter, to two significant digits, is 1.4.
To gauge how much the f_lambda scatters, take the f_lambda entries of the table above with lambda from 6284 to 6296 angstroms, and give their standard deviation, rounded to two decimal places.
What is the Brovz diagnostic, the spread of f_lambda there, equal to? 0.13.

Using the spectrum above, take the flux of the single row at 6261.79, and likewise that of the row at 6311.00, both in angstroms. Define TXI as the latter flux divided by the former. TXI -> 1.06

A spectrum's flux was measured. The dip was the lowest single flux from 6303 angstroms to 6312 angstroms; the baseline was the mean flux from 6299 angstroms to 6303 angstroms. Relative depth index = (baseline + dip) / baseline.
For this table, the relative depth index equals 1.99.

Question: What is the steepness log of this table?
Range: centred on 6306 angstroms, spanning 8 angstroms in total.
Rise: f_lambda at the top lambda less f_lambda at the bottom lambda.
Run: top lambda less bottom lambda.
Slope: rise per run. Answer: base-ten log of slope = -1.30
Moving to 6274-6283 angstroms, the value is -1.30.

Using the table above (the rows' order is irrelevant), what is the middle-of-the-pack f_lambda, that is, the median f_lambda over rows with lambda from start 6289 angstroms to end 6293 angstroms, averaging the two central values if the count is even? 16.7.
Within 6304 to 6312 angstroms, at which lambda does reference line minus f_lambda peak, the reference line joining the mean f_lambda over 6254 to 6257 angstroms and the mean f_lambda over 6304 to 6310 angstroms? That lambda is 6305.19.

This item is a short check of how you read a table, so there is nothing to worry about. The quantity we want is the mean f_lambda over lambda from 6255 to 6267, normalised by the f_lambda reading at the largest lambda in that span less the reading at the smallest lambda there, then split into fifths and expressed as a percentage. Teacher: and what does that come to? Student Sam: -456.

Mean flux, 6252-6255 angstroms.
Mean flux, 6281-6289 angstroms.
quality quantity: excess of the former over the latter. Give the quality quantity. -1.0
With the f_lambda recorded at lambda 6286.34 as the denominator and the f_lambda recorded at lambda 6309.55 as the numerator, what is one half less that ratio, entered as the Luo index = -0.48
